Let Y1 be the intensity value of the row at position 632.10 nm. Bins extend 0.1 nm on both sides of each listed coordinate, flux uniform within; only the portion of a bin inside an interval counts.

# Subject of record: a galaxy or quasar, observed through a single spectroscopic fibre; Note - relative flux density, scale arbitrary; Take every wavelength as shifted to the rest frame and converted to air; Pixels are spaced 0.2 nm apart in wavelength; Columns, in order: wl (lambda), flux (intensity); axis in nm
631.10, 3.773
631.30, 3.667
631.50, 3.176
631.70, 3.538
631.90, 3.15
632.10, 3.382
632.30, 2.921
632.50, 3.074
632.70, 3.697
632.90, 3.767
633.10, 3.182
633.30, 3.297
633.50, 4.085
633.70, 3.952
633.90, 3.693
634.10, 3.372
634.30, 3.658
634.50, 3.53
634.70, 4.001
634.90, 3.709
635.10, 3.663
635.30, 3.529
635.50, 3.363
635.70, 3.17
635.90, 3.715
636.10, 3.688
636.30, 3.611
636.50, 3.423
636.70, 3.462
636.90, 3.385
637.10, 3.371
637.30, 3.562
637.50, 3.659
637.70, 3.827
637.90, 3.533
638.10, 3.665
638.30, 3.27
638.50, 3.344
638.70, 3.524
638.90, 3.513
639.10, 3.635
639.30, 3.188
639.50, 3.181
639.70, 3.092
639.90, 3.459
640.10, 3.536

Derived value 3.382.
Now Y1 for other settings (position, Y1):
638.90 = 3.513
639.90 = 3.459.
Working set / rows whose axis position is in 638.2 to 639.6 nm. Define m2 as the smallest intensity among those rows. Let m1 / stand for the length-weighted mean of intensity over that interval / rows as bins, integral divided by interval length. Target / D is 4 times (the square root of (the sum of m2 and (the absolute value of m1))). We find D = 10.2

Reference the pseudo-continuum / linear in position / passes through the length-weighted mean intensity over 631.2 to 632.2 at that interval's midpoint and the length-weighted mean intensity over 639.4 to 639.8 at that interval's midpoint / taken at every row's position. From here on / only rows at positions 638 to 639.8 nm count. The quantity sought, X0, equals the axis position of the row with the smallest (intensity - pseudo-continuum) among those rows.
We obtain 639.70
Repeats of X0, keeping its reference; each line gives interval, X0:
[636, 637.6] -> 637.10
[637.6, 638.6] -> 638.30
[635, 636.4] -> 635.70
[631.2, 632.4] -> 632.30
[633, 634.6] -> 633.10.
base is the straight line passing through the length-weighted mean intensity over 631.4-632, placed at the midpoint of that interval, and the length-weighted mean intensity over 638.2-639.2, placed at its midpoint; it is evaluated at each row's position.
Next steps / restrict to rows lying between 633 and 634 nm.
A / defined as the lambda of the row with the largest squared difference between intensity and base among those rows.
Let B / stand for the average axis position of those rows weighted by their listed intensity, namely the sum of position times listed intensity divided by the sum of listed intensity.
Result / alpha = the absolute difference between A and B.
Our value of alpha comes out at 0.02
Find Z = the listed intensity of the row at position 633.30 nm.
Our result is 3.297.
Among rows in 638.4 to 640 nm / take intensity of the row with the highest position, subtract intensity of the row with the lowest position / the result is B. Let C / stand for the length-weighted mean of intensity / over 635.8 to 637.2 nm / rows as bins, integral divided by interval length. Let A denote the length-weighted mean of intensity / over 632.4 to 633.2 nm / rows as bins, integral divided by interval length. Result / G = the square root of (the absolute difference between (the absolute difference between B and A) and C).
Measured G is 0.46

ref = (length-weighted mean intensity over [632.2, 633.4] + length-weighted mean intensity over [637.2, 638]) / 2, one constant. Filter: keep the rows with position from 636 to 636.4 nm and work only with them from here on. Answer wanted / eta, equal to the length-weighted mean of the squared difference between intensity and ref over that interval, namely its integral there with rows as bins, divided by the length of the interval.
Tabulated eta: 0.03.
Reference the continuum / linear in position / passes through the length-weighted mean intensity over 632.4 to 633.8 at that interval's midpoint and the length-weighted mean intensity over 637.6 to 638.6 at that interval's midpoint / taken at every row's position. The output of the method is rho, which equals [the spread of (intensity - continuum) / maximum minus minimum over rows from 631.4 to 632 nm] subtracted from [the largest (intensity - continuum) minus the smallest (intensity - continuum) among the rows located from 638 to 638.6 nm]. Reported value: 0.01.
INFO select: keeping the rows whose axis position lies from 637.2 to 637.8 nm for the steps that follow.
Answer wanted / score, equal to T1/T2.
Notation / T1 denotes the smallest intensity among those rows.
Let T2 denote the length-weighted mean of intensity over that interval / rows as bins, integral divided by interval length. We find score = 0.97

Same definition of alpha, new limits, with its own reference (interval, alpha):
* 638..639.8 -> 0.82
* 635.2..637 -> 0.20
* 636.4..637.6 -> 0.49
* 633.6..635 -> 0.40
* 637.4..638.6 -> 0.29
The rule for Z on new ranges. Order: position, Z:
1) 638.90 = 3.513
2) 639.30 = 3.188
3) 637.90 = 3.533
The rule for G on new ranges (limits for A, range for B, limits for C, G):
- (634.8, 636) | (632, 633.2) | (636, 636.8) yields 0.42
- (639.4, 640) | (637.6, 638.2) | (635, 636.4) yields 0.36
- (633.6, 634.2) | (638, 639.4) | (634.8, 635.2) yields 0.68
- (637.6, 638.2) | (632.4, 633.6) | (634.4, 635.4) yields 1.01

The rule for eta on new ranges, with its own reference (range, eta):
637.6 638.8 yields 0.04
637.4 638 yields 0.05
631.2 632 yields 0.06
